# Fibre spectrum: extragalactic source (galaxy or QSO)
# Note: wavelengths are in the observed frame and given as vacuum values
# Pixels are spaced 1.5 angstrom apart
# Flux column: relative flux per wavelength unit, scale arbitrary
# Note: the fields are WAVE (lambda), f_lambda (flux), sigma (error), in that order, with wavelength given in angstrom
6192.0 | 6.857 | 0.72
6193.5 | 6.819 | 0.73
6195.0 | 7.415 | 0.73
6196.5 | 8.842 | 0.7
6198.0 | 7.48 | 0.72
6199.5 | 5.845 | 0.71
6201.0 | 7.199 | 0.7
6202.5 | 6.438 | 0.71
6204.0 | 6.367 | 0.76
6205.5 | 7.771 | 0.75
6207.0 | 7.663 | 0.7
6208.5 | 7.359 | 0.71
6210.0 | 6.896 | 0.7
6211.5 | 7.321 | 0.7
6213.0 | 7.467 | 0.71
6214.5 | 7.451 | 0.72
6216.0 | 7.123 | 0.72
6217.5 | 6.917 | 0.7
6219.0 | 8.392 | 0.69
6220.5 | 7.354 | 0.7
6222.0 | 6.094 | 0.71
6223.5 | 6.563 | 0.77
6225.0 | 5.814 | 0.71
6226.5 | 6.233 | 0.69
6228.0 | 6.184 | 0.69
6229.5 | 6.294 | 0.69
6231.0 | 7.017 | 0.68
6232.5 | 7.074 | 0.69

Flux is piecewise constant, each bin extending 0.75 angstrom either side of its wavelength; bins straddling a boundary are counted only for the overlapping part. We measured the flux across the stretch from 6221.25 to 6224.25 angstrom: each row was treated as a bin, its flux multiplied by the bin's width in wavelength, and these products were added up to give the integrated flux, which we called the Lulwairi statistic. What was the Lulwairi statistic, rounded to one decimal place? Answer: 19.0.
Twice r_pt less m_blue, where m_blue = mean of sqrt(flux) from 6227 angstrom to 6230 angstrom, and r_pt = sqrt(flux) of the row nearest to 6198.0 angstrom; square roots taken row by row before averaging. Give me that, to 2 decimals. 2.97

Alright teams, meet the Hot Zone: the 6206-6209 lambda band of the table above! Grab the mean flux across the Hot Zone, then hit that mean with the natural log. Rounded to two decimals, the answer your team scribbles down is 2.02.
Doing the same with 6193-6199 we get 2.03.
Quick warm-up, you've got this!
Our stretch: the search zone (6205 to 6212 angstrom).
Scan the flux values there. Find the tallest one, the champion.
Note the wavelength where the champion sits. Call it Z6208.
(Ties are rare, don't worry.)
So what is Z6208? 6205.5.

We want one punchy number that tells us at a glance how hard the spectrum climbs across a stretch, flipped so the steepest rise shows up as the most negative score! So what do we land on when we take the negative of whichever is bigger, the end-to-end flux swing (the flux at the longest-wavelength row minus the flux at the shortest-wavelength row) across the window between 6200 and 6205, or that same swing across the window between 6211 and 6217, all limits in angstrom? 0.2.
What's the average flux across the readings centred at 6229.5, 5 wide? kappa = 6.5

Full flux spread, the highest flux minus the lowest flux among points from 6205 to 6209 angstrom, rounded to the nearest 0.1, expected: 0.4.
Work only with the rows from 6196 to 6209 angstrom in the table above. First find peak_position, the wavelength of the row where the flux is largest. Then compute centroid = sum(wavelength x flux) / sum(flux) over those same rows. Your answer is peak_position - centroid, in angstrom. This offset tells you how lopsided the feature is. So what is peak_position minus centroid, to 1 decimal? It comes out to -5.9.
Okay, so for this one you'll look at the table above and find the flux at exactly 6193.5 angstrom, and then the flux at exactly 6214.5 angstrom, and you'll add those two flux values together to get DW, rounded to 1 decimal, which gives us 14.3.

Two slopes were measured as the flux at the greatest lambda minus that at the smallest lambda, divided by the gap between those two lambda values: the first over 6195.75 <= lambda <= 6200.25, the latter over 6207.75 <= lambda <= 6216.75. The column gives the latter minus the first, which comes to 1.0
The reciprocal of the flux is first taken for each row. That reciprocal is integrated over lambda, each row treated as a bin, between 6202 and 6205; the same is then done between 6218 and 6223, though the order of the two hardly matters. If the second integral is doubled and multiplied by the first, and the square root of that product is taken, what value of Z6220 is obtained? 0.8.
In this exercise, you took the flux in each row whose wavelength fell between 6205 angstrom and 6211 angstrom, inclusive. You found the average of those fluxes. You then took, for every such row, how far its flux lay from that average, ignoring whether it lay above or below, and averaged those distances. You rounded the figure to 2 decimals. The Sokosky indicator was 0.29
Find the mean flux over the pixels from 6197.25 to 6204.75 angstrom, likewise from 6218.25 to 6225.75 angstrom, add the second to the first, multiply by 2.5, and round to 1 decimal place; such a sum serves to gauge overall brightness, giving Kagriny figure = 33.8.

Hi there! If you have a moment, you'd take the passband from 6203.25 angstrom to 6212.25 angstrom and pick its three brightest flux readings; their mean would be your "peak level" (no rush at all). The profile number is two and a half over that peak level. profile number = 0.329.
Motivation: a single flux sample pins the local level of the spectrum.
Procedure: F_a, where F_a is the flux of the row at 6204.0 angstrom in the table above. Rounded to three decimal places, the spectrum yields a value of 6.367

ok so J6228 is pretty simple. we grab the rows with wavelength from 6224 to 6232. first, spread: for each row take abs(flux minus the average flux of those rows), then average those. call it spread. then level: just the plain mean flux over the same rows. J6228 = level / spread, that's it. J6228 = 22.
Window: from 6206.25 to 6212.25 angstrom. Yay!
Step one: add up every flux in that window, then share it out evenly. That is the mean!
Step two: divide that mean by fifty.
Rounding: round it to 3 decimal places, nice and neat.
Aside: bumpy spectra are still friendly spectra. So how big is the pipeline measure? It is 0.146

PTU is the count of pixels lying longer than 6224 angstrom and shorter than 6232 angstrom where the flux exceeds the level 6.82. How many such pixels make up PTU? 1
